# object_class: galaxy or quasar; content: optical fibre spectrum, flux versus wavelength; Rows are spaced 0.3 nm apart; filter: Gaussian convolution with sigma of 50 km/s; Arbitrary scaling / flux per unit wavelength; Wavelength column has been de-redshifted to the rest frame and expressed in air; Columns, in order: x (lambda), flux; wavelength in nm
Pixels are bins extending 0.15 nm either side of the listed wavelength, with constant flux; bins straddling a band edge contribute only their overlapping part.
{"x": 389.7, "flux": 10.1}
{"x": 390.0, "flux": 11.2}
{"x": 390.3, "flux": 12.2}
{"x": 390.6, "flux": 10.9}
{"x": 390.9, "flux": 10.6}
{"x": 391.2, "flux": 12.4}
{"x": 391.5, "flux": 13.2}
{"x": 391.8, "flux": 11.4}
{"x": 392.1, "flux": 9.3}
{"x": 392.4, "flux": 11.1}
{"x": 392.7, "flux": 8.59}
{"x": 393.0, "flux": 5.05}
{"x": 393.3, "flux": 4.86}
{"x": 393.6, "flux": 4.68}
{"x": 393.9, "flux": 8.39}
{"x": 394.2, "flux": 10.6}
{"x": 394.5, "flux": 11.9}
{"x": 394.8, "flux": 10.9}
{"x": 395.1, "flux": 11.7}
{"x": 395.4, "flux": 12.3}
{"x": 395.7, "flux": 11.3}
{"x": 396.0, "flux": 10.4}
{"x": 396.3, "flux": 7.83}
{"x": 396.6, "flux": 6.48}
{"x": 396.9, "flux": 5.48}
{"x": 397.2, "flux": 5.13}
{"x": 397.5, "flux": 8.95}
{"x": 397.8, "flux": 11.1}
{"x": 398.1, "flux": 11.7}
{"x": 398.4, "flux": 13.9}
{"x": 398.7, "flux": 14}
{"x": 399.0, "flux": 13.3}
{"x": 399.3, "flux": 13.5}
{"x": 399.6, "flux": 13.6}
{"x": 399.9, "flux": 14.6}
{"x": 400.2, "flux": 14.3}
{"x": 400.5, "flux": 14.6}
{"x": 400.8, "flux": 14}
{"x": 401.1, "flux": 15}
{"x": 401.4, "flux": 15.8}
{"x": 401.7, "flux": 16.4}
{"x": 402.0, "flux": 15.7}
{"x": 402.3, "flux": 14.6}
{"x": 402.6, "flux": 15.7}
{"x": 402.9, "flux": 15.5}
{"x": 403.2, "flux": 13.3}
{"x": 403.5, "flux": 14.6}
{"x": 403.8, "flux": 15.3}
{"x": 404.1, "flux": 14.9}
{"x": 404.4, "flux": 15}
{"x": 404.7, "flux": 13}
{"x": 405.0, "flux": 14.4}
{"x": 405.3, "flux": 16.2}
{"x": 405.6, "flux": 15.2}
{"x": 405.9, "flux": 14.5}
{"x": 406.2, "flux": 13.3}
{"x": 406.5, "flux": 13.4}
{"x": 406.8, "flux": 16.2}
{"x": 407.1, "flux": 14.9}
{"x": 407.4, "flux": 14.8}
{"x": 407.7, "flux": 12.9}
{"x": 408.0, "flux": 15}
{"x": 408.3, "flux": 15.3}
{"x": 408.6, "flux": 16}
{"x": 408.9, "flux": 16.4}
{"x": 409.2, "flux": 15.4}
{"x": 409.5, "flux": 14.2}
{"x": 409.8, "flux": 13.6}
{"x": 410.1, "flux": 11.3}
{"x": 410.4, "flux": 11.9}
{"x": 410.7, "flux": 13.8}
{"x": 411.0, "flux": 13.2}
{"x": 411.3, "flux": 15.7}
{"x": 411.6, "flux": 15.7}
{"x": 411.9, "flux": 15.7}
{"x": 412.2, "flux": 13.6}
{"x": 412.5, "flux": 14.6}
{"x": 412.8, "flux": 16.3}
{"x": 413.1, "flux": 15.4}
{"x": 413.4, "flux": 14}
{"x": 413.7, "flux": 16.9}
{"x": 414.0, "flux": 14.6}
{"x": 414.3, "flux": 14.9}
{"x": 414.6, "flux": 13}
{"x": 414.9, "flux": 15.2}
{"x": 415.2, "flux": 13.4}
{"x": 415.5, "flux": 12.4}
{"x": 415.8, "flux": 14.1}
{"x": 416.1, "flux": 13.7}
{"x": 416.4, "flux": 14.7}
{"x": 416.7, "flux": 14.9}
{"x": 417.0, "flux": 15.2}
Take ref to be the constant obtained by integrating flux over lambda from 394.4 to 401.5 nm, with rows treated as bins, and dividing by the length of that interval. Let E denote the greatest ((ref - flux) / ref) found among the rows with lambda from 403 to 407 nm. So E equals -0.11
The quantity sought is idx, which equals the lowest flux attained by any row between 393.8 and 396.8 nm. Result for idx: 6.48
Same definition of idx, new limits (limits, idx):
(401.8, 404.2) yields 13.3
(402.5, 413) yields 11.3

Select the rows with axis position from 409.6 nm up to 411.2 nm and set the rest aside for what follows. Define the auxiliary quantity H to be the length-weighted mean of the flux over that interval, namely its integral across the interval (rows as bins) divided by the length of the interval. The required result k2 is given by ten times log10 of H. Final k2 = 11.1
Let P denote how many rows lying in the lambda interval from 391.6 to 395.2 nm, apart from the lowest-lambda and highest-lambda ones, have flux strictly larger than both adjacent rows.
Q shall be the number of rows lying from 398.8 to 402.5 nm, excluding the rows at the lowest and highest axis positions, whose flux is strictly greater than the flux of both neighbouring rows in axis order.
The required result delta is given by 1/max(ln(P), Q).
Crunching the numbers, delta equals 0.3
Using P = 2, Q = 3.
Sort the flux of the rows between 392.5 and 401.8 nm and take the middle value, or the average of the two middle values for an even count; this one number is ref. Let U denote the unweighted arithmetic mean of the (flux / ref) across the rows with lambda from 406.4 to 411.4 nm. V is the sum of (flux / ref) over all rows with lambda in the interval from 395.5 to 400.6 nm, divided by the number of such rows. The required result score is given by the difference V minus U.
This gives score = -0.27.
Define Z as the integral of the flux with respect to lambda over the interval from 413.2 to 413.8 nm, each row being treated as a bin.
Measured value 9.2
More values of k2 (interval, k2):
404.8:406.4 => 11.7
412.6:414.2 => 11.9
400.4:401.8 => 11.8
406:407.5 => 11.6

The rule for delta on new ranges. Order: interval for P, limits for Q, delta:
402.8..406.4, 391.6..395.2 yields 0.5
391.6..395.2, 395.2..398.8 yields 1.4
